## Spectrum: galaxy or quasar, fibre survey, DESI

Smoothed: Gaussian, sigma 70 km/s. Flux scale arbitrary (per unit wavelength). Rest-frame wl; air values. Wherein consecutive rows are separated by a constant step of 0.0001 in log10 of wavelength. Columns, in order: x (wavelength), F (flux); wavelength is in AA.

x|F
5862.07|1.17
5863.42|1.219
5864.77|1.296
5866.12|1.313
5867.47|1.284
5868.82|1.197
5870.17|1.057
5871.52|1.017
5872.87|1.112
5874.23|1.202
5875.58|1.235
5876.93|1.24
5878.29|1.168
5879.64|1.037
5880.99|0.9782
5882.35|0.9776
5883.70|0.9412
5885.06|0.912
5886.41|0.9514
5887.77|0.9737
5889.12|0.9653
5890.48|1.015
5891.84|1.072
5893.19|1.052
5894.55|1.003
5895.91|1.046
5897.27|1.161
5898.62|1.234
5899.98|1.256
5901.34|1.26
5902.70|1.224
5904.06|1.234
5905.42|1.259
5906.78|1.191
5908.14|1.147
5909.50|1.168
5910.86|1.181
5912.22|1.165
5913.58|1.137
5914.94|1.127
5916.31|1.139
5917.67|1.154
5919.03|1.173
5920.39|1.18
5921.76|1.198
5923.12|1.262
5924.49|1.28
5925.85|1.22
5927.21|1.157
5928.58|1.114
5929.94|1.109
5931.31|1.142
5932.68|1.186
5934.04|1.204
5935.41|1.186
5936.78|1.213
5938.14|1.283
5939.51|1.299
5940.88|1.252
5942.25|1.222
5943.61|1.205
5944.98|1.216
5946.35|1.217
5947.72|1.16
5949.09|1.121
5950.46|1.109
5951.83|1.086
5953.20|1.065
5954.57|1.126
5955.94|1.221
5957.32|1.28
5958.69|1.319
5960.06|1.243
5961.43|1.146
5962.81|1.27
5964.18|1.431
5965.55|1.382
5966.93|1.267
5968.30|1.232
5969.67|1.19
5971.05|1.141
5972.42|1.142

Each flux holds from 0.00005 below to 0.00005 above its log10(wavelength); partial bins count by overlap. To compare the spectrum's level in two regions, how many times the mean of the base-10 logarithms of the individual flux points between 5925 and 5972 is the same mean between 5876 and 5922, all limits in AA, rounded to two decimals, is 1.77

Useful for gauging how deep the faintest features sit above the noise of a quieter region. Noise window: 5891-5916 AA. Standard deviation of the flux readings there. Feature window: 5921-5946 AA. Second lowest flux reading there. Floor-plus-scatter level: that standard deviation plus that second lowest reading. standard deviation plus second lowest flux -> 1.19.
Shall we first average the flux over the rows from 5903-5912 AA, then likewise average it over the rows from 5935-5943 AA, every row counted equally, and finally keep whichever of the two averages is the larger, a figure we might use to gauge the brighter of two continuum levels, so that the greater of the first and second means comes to 1.24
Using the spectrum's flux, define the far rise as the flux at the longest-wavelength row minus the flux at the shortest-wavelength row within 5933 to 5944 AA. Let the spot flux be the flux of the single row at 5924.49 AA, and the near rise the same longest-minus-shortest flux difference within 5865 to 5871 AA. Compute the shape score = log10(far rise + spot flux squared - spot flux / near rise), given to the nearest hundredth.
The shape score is 0.82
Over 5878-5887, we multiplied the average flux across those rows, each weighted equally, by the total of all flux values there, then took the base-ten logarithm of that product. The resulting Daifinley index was 0.84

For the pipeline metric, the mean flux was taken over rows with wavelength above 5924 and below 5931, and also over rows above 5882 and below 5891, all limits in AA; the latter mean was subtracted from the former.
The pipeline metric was 0.21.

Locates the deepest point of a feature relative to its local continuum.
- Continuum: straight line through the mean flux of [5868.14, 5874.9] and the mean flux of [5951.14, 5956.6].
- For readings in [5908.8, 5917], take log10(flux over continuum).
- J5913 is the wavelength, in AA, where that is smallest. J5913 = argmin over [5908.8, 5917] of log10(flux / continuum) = 5914.94 AA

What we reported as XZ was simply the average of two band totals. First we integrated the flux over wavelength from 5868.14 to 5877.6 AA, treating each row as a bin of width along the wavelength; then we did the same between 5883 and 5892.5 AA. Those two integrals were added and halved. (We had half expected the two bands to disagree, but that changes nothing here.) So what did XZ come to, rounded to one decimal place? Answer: 10.1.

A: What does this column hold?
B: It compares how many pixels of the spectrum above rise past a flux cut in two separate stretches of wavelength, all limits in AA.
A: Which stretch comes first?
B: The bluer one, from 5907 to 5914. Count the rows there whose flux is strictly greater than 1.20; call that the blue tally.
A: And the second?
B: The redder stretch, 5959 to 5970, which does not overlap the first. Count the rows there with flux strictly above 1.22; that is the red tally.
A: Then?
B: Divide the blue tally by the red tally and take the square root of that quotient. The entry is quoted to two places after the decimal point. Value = 0.00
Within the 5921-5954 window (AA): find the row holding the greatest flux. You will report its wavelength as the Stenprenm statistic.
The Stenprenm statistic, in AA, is 5939.51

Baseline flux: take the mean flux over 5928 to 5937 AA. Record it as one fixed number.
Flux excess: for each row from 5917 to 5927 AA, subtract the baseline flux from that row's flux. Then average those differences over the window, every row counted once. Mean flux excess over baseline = 0.045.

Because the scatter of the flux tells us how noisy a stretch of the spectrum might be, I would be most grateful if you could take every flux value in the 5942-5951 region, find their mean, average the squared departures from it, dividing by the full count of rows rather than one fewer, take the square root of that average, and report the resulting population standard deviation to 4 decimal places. 0.0447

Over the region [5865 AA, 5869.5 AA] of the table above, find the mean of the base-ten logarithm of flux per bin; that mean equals 0.10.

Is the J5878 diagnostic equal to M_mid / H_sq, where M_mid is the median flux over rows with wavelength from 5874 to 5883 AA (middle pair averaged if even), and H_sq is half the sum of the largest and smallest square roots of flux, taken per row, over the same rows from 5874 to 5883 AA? 1.11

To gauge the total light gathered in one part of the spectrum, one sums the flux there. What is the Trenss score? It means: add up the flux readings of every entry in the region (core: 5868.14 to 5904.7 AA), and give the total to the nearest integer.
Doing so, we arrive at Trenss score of 30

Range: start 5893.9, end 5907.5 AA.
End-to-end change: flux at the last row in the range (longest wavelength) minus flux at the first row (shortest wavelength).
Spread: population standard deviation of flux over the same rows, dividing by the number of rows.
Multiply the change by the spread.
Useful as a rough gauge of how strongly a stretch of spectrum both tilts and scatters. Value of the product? 0.016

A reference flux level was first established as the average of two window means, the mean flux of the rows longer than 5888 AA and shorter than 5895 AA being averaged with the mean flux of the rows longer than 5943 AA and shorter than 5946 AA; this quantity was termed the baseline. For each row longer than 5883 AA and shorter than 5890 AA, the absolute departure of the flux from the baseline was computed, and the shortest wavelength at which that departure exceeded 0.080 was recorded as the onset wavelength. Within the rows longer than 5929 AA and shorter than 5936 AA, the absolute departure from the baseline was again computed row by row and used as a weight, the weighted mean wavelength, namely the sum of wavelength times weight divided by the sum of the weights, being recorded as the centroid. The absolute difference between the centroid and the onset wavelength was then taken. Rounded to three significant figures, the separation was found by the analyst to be 50.0 AA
